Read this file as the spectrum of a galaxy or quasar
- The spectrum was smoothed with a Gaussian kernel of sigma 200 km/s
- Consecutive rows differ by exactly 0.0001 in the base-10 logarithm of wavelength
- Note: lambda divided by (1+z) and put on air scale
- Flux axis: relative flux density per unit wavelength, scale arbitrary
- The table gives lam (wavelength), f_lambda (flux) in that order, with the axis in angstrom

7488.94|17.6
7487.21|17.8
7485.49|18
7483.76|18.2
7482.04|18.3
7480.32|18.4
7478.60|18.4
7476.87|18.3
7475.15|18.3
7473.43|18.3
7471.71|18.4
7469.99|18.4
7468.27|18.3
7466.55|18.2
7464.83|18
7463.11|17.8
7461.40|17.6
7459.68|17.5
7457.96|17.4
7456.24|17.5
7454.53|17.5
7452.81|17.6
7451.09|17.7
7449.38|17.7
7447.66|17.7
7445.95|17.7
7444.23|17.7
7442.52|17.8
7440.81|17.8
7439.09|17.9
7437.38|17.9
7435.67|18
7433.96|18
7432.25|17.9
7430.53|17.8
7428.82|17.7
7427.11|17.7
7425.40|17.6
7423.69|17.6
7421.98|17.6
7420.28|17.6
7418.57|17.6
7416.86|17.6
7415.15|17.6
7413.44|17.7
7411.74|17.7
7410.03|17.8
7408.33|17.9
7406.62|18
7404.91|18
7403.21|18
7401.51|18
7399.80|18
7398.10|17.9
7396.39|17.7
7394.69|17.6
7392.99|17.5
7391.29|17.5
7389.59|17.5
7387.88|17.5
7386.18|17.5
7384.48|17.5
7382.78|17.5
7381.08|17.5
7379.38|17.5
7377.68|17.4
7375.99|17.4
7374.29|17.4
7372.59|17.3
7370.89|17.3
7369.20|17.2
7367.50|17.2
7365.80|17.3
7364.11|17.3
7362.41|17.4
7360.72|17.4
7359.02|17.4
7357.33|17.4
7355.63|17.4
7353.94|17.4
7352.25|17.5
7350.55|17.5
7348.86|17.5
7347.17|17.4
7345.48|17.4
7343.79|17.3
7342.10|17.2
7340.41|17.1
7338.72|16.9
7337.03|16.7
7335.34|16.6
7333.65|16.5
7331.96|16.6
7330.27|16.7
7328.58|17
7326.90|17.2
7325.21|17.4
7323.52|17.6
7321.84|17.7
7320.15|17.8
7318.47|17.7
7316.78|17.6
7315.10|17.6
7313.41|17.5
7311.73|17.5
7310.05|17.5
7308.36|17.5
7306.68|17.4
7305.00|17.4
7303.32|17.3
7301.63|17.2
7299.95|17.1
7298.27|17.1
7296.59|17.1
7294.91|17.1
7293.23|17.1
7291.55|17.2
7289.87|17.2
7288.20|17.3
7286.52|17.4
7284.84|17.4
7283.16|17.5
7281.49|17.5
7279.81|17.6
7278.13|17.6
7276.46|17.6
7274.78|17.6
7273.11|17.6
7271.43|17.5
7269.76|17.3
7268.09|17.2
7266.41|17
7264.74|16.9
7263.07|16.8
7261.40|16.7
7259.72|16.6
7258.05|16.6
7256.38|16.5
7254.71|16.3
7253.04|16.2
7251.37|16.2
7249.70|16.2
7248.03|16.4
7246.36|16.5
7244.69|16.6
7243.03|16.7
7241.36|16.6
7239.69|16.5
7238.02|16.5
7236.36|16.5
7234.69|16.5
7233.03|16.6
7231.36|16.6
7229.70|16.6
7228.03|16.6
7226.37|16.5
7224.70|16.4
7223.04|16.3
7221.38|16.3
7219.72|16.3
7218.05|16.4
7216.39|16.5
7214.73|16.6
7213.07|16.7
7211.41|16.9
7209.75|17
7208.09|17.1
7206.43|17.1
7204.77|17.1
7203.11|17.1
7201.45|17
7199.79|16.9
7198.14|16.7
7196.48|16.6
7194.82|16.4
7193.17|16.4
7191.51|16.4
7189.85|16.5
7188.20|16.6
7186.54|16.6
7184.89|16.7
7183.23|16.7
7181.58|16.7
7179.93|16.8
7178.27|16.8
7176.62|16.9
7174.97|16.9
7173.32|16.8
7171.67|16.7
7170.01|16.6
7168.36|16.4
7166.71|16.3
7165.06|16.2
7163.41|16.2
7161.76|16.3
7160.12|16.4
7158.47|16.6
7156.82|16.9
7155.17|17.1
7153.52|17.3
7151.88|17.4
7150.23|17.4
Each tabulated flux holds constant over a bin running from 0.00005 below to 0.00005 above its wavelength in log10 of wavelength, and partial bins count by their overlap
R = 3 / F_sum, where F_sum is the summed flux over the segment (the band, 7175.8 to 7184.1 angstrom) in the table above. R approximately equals 0.036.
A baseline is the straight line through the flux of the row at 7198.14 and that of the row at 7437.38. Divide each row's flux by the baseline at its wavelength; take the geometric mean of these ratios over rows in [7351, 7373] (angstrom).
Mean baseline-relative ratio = 0.990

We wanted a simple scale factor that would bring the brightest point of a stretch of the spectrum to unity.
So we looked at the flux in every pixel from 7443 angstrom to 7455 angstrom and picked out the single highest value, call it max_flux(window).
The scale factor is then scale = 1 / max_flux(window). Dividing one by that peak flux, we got 0.0565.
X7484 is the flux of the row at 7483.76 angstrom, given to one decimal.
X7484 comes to 18.2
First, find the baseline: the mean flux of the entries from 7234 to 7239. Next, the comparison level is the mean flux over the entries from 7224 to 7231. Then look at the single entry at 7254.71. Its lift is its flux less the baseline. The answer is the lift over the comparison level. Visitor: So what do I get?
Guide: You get -0.012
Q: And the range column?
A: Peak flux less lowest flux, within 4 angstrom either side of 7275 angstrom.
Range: 0.10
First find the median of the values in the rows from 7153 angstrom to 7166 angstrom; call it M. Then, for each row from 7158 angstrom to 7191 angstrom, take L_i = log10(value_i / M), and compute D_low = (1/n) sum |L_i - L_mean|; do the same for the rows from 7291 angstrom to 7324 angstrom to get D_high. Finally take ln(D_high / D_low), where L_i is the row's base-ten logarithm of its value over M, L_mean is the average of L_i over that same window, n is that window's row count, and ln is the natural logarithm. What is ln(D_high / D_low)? 0.06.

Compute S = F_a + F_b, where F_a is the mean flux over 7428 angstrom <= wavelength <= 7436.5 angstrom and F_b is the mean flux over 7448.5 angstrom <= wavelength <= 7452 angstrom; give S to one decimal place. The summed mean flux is 35.6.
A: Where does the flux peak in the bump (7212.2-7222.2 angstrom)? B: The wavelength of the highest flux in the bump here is 7213.07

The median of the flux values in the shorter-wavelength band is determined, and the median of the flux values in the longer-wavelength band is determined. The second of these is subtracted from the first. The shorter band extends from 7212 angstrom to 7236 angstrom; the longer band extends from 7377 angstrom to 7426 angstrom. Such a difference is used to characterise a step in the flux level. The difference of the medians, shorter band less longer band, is -1.1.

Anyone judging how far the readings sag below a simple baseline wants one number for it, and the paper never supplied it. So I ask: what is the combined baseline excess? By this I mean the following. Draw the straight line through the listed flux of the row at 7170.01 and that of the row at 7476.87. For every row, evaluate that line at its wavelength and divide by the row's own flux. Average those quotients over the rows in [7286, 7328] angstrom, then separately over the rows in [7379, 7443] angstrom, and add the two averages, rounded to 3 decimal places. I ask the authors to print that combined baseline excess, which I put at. 2.011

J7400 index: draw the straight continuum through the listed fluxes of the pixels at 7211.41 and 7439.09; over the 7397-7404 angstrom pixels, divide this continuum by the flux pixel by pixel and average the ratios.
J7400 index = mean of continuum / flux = 0.99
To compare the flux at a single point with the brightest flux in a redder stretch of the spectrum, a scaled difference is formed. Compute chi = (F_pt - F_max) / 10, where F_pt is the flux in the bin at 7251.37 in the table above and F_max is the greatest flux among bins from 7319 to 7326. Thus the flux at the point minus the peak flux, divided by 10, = -0.16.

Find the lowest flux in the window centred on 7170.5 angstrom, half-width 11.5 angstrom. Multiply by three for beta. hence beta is 48.6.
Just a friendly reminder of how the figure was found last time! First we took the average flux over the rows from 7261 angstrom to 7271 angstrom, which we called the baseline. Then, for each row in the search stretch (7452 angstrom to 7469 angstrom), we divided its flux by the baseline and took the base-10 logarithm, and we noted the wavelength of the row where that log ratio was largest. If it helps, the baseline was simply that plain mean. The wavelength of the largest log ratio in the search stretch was 7468.27 angstrom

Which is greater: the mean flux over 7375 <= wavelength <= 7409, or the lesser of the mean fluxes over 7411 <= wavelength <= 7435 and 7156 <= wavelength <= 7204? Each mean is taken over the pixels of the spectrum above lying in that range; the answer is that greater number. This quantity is 17.7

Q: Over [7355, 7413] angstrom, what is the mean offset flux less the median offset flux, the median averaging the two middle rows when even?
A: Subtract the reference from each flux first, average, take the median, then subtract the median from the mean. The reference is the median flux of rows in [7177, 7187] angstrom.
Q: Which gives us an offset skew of 0.06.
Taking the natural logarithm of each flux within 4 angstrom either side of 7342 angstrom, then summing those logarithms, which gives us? 14.2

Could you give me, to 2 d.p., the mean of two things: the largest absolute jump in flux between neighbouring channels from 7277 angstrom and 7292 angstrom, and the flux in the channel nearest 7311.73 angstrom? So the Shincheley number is 8.80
